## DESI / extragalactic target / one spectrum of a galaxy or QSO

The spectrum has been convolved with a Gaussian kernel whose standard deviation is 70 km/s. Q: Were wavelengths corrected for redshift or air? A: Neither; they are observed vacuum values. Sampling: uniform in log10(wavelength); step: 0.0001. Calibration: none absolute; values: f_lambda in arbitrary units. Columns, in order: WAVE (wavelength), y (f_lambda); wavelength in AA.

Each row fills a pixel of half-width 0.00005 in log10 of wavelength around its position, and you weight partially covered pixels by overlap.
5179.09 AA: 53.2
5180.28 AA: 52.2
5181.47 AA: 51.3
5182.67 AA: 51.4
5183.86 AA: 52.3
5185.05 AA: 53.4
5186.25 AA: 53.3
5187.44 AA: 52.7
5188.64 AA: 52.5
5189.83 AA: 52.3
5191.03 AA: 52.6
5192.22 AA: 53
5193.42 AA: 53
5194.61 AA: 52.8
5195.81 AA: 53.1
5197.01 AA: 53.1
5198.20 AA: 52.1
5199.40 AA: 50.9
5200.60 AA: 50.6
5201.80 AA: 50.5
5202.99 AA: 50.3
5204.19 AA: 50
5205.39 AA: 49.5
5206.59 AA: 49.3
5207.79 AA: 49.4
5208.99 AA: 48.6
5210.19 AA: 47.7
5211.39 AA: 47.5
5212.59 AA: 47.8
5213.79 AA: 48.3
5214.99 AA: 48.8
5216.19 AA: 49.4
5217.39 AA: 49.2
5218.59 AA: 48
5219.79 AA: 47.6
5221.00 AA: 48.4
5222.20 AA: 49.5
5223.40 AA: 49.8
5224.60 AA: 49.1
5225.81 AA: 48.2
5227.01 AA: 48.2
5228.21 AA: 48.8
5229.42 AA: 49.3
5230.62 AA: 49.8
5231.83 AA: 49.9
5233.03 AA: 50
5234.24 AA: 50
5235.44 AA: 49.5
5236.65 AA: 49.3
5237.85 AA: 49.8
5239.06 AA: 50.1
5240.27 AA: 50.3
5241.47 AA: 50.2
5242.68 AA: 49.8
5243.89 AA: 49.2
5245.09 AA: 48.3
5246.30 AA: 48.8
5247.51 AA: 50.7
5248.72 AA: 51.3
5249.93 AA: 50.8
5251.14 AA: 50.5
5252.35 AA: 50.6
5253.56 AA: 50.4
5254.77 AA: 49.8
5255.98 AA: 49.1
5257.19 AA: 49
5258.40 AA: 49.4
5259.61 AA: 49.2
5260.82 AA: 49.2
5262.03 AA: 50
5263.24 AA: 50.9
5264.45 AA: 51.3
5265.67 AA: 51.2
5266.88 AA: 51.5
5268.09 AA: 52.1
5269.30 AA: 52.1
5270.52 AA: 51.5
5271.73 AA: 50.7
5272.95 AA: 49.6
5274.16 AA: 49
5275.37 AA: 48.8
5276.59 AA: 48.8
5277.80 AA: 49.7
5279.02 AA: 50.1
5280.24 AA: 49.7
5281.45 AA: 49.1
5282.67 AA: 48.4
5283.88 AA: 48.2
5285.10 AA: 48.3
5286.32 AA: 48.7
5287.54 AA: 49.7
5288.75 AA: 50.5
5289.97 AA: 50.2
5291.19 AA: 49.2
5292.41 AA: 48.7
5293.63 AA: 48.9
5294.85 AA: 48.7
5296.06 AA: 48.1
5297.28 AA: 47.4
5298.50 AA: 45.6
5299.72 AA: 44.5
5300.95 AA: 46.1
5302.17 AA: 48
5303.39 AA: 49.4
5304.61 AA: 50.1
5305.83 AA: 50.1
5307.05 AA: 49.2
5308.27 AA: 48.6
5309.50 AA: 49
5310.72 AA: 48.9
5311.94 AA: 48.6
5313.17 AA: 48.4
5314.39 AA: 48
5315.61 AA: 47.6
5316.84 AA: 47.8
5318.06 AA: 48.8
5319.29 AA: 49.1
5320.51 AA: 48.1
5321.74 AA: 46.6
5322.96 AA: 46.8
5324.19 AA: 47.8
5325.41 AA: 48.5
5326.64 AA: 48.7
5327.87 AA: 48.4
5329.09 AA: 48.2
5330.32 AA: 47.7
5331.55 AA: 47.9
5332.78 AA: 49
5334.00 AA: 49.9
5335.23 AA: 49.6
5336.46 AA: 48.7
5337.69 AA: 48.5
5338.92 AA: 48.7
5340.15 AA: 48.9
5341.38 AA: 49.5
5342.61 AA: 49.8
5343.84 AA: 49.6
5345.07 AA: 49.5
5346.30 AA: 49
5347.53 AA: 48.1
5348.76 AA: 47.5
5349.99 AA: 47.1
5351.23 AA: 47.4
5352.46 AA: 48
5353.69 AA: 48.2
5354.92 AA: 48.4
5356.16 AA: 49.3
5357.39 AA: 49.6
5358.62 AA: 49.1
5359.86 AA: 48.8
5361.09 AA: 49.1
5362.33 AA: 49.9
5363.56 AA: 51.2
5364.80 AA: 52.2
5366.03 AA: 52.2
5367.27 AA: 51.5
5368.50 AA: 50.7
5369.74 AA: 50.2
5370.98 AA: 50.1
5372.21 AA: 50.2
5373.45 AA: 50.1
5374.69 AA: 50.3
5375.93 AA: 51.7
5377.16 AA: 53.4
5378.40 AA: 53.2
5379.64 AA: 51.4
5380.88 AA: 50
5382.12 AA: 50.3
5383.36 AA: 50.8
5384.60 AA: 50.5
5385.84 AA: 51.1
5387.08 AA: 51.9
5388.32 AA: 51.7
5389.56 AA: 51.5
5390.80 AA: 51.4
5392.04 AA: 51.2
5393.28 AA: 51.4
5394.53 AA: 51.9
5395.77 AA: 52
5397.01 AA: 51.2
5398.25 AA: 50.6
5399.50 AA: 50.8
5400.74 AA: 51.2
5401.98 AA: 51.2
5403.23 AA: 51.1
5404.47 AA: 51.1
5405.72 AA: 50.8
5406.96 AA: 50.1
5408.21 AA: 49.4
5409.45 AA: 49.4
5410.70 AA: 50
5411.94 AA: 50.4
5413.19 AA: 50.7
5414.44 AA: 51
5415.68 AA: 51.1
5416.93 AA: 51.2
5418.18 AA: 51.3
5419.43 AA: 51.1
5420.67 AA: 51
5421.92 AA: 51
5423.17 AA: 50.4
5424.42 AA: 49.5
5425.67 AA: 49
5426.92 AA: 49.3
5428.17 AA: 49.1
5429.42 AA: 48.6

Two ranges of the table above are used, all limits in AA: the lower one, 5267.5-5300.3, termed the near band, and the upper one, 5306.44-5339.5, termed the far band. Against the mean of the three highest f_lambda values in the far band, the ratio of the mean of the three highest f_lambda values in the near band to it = 1.05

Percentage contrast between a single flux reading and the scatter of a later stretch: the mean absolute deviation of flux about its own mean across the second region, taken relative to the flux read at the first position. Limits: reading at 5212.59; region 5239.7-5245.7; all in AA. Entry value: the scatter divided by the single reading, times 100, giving 1.36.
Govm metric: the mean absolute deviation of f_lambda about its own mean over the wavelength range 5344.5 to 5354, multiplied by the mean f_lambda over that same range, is 29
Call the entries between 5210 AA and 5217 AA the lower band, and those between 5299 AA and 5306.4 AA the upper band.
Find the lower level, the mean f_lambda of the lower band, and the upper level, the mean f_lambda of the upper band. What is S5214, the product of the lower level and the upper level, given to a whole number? 2318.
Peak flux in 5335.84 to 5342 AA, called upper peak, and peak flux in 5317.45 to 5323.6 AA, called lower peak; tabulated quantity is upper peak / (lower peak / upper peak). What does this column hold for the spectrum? 49.9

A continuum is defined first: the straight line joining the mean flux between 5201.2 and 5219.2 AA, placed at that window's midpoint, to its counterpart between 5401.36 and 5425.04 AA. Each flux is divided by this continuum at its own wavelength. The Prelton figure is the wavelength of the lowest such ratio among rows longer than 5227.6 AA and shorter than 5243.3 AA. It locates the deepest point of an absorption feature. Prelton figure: 5228.21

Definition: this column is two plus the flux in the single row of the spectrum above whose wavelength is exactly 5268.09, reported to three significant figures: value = 54.1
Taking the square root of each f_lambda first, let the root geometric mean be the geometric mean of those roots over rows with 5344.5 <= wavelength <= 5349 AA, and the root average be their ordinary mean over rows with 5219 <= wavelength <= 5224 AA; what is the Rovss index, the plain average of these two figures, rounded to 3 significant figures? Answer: 6.98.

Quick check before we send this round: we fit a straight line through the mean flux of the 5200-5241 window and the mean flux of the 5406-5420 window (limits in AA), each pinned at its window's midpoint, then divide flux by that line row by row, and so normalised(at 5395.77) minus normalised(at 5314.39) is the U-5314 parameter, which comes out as 0.069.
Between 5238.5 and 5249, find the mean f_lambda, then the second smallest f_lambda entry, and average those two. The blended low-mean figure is 49.3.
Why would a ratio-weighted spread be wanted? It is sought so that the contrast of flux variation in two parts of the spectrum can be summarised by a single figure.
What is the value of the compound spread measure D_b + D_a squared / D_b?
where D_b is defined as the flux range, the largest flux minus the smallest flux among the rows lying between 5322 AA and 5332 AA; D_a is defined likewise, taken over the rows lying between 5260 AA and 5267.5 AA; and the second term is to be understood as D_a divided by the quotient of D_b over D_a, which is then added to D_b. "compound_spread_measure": 4.7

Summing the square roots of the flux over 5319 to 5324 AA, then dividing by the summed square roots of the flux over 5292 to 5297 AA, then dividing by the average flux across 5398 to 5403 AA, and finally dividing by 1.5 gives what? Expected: 0.0130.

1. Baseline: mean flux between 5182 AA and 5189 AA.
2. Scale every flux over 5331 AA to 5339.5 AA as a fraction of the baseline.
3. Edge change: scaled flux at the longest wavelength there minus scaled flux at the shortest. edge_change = 0.02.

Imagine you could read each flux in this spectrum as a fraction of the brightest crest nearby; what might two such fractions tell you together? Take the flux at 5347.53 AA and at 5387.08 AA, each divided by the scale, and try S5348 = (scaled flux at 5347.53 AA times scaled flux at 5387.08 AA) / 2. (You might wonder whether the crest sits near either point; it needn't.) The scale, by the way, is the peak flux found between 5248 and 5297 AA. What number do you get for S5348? 0.460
